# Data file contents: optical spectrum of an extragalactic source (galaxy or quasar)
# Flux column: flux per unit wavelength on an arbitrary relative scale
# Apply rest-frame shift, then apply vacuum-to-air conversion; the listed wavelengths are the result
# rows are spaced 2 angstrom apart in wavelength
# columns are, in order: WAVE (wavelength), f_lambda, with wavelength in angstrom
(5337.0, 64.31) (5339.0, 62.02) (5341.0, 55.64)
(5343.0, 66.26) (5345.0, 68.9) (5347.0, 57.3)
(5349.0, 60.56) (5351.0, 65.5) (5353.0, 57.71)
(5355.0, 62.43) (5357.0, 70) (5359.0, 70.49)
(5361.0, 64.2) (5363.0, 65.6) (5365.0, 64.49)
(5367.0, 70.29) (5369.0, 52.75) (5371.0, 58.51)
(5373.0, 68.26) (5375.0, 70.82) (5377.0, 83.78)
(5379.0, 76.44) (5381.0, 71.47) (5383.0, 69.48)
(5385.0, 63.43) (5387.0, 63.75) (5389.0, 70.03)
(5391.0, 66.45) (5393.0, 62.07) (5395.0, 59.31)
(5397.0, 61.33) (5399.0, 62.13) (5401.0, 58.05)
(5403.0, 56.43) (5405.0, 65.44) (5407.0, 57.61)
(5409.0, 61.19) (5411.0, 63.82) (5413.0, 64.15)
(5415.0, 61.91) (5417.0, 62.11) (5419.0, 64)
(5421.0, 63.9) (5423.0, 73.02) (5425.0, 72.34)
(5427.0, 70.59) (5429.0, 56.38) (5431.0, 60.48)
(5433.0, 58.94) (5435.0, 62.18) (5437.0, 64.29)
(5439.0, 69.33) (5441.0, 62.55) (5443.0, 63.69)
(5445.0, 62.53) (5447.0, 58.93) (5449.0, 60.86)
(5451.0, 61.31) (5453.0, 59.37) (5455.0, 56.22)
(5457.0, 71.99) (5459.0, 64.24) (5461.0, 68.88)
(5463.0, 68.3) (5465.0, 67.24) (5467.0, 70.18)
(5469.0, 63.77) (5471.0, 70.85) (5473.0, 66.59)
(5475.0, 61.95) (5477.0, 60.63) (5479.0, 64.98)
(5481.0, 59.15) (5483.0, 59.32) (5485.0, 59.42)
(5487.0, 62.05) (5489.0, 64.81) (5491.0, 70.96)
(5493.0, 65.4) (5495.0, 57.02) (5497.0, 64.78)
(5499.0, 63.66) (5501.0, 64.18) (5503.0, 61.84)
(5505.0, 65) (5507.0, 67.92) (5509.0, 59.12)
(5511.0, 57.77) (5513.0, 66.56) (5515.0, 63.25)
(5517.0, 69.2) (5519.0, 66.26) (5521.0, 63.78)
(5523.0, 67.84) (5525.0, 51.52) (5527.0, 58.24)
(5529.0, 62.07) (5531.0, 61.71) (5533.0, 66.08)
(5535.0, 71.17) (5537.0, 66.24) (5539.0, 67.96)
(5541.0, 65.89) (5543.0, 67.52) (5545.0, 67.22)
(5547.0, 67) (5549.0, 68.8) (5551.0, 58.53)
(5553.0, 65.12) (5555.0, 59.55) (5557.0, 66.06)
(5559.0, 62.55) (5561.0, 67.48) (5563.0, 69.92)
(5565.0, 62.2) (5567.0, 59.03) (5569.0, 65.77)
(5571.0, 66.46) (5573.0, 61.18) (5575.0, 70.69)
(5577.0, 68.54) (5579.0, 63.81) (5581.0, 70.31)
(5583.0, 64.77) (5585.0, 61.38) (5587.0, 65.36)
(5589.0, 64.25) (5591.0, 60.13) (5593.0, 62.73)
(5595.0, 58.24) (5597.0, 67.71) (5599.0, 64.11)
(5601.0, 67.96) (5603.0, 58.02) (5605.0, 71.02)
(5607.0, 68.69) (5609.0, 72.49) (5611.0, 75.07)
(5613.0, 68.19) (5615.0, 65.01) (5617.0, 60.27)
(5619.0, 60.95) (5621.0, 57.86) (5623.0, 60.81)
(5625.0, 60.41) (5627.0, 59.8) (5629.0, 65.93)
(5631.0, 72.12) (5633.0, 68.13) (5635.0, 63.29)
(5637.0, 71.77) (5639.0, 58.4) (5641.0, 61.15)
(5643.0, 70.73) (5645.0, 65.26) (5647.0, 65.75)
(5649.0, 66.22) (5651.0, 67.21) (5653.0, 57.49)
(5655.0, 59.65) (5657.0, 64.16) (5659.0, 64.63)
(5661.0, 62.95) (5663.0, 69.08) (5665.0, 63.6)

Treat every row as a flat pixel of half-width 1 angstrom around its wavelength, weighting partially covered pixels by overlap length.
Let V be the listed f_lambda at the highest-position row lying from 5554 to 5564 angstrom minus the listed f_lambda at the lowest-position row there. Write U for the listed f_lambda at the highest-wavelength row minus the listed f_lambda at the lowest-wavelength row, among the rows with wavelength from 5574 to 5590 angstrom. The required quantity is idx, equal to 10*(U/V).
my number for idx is -6.2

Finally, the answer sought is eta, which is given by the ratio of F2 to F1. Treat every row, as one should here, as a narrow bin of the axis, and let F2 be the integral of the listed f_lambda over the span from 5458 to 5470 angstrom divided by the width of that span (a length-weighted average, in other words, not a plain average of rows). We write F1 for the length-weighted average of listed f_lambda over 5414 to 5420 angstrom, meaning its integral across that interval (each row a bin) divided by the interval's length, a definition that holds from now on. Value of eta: 1.07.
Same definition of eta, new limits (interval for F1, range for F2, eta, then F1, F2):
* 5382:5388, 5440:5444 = 0.96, 65.6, 63.1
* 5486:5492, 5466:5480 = 0.99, 65.9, 65.6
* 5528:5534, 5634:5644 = 1.03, 63.3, 65.1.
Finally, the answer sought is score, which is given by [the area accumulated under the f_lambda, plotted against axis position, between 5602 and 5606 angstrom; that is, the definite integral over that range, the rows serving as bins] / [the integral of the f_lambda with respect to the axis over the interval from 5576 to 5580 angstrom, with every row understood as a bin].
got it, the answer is 0.97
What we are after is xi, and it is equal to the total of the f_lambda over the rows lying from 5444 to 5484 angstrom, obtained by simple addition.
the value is 1277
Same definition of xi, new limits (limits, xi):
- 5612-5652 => 1289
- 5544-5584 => 1305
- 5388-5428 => 1276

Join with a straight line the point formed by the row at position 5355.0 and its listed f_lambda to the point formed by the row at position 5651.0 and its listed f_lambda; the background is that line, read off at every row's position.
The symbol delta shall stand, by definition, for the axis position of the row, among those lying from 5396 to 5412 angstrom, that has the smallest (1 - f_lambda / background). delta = 5405.0 angstrom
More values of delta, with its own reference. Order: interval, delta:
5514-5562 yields 5535.0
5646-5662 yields 5651.0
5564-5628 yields 5611.0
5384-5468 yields 5423.0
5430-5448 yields 5439.0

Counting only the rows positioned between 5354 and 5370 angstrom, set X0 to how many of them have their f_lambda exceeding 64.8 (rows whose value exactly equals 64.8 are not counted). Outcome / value 4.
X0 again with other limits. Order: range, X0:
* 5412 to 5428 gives 3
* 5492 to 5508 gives 3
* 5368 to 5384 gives 6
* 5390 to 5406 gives 2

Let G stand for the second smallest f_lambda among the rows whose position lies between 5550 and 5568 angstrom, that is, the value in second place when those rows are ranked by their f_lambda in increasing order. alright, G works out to 59.03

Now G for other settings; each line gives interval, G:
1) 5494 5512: 57.77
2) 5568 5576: 65.77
